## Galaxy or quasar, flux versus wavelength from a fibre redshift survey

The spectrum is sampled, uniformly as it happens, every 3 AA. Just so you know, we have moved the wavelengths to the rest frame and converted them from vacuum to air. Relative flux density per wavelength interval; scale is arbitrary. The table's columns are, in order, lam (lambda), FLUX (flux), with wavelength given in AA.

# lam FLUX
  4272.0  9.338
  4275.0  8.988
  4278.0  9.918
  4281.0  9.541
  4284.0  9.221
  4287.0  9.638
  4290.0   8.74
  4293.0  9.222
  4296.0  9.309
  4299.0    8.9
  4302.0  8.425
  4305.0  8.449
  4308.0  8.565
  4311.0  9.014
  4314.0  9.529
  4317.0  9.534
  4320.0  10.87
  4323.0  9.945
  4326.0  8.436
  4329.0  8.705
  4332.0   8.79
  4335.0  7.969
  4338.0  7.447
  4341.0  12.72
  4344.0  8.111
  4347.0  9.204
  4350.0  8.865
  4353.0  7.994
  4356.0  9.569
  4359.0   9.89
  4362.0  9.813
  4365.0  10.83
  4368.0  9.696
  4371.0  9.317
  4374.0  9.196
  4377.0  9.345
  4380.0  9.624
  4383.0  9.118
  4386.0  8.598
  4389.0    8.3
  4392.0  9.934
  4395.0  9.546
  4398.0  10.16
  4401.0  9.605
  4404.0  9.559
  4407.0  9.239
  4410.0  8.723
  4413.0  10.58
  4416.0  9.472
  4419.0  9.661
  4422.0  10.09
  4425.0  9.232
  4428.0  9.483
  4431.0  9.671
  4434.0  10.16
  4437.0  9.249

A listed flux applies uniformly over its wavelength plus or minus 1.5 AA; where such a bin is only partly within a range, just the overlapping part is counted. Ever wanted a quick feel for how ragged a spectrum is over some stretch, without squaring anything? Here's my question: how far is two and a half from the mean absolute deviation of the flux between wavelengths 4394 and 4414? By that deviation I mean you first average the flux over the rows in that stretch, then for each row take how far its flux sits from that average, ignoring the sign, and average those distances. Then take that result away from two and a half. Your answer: 2.1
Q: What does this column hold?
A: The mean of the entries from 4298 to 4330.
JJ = 9.1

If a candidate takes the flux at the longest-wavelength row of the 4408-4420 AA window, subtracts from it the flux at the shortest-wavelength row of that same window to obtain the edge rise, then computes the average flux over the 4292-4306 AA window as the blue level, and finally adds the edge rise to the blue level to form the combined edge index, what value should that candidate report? 9.8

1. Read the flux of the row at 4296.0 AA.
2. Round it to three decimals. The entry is 9.309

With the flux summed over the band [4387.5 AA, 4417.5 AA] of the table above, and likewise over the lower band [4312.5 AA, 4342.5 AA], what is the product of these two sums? 8936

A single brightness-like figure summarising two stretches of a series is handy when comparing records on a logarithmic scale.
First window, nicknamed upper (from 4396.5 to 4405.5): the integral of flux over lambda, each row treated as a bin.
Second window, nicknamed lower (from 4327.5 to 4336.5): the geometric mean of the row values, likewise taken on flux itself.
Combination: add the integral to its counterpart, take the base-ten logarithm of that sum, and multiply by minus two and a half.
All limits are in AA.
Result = -4.961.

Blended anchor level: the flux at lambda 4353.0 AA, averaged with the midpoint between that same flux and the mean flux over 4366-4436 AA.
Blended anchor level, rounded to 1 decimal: 8.4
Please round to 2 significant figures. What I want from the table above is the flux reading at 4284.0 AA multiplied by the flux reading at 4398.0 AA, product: 94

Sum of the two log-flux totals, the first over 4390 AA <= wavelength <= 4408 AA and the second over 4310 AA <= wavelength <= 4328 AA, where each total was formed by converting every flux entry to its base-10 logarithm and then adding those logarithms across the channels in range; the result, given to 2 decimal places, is 11.79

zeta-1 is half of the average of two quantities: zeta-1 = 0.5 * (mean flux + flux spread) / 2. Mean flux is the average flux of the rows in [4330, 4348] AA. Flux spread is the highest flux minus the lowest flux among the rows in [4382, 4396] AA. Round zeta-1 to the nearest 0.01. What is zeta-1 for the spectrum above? 2.67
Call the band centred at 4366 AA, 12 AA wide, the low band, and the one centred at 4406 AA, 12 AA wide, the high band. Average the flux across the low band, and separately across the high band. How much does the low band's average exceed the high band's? 0.6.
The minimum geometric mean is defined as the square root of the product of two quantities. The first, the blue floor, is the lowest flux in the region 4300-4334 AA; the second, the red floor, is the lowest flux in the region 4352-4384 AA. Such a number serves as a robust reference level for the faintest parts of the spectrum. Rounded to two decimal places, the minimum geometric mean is 8.21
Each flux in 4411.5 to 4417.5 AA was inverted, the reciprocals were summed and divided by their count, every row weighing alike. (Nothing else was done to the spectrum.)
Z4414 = 0.100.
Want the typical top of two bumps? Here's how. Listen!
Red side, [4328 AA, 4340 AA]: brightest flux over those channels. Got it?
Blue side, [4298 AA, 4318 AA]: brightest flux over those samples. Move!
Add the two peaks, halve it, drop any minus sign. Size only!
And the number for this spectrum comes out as 9.2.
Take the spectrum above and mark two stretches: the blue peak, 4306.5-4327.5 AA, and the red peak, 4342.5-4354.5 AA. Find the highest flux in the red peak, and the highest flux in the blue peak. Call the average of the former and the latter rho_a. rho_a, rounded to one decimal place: 10.0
